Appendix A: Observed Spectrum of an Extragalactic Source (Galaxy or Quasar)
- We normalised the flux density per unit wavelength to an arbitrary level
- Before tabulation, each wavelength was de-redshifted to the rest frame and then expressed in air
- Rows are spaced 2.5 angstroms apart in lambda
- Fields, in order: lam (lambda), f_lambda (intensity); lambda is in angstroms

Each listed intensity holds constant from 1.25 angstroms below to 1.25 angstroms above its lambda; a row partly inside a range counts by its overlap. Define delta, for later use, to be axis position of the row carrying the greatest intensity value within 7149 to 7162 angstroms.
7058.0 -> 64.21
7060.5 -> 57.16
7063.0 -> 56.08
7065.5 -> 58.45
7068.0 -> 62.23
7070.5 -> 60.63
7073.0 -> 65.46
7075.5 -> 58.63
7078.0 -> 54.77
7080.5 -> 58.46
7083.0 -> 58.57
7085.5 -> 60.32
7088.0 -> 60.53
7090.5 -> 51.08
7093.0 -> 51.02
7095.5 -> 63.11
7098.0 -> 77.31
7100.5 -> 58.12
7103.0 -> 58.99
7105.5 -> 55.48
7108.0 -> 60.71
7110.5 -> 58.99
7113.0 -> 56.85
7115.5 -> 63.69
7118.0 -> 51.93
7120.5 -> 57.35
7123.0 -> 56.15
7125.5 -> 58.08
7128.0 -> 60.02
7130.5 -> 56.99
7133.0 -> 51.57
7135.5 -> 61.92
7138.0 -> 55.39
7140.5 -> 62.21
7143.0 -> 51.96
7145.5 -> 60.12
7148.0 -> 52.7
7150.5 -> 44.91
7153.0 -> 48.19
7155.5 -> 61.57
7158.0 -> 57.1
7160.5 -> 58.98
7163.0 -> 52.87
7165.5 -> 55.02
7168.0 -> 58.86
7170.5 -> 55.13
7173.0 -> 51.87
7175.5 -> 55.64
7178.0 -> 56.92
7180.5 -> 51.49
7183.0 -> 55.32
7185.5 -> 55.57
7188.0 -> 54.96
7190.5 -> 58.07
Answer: 7155.5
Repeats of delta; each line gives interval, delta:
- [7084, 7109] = 7098.0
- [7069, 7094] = 7073.0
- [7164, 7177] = 7168.0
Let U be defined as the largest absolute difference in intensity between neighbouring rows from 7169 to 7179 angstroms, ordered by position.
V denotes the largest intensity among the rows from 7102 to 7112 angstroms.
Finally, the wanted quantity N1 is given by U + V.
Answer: 64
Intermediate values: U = 4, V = 60.71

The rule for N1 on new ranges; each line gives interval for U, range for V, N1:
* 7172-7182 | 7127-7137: 67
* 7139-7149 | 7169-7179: 67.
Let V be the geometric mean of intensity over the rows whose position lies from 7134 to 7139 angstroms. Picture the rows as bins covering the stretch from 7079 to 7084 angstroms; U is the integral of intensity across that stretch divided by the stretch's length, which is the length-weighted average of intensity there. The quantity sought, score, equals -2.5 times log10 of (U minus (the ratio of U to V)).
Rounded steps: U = 58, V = 58.6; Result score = -4.40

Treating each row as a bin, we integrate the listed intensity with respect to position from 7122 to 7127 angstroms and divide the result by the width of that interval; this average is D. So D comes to 57.3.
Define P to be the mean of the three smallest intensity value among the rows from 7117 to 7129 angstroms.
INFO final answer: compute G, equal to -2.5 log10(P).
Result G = -4.35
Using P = 55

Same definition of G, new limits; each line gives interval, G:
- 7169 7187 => -4.31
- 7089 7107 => -4.30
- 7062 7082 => -4.38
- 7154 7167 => -4.35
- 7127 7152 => -4.24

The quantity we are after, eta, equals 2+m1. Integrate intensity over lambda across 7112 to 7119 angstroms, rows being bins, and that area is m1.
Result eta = 406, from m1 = 404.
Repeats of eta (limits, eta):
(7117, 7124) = 389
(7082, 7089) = 421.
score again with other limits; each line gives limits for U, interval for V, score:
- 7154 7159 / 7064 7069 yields -4.41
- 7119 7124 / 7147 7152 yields -4.36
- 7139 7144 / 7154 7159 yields -4.38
